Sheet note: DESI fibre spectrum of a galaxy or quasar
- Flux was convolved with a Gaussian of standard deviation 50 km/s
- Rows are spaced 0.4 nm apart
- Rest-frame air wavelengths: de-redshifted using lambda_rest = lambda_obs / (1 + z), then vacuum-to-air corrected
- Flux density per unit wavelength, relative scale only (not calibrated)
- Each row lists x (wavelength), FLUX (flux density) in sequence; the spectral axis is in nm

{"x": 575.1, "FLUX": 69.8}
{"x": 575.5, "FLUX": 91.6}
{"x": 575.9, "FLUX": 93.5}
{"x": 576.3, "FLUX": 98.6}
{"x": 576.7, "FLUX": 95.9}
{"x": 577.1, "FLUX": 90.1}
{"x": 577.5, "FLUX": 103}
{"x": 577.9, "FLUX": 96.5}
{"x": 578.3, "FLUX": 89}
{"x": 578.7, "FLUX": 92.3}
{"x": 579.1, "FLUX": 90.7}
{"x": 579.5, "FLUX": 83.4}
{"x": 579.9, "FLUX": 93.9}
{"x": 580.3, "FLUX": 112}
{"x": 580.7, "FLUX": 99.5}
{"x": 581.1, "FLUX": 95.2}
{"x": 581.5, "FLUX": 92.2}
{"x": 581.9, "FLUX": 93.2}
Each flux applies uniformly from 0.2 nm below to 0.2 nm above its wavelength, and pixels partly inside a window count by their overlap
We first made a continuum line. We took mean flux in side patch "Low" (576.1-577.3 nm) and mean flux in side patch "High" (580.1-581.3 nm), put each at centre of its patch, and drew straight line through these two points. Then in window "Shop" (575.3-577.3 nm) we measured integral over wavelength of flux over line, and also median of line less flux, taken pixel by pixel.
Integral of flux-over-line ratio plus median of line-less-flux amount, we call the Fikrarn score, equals 2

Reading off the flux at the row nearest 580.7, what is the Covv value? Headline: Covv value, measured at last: 99.5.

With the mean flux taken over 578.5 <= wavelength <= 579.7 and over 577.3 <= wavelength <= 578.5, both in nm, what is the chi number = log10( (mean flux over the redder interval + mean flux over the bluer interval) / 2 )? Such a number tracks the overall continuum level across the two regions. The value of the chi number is 1.97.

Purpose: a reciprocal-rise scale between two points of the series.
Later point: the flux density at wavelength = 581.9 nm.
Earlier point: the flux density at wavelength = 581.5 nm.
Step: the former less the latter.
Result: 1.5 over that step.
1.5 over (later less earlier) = 1.5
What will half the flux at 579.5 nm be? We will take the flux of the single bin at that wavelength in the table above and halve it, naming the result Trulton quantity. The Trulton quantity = 42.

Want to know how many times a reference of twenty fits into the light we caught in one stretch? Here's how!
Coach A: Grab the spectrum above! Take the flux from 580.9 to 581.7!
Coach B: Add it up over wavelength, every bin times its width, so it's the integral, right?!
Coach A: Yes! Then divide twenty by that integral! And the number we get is 0.267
